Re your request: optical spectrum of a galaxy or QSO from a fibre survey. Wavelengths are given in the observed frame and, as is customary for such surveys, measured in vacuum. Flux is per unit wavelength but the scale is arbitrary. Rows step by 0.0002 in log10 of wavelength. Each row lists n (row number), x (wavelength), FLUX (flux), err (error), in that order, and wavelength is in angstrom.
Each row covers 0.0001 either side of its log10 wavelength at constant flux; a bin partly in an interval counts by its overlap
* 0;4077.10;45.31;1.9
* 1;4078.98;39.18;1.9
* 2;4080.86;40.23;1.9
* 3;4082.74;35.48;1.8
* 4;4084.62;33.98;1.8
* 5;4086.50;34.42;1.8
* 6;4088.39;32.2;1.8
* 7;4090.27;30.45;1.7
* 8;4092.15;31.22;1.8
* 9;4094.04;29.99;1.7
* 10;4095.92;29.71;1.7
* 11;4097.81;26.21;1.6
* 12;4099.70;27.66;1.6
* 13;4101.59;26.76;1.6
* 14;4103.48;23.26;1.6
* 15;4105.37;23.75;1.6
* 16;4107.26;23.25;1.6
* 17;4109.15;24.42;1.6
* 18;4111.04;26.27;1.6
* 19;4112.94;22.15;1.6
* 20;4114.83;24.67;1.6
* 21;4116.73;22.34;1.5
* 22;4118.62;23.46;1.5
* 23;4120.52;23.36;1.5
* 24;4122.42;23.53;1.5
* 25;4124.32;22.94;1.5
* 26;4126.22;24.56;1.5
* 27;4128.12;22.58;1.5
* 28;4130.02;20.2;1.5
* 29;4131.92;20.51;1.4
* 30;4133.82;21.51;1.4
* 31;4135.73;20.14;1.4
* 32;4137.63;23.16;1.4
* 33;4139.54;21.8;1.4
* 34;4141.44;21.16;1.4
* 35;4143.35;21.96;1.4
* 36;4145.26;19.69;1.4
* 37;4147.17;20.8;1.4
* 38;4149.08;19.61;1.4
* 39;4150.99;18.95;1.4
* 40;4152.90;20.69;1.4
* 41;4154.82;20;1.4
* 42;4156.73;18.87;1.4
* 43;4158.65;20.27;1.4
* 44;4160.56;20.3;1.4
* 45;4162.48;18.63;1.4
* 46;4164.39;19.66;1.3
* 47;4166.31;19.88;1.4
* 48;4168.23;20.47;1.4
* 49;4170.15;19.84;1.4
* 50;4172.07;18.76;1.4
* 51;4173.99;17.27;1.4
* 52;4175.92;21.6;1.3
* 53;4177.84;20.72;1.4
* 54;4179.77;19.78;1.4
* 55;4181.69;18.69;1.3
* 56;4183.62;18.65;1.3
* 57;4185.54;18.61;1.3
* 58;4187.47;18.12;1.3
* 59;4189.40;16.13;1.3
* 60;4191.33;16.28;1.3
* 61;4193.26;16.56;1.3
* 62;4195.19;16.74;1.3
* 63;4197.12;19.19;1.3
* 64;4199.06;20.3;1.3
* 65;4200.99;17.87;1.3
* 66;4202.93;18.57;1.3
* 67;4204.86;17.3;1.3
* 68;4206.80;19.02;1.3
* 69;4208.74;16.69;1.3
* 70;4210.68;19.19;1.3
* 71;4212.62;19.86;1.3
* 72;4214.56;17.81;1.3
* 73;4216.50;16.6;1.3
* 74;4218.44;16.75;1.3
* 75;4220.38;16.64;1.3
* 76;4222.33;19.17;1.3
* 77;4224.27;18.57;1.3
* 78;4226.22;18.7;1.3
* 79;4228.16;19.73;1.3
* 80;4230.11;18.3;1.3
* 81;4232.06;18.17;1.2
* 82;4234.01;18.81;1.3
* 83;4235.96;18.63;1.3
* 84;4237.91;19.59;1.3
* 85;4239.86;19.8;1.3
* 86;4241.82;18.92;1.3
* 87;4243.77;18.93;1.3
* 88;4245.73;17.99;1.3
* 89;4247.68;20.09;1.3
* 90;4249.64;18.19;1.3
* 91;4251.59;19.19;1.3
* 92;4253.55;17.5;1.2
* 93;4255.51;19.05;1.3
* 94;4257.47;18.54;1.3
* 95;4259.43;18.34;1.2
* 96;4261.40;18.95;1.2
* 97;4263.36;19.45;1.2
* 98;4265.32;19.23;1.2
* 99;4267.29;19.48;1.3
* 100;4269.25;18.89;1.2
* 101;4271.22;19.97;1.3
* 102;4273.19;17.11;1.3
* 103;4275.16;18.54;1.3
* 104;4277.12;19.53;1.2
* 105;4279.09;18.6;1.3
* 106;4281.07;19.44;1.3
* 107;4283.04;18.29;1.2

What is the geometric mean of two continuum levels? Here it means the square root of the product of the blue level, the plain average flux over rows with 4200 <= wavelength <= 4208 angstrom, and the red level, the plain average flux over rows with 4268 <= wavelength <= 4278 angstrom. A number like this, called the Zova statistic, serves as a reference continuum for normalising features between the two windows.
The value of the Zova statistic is 18.5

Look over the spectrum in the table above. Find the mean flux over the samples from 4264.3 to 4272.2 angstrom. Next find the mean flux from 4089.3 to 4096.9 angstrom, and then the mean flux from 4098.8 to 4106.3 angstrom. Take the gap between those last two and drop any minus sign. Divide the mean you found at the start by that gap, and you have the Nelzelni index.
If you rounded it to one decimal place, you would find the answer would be 3.9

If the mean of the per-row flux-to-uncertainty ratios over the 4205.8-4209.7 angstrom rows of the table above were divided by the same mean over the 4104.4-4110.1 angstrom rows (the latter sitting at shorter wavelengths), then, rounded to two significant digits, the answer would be 0.92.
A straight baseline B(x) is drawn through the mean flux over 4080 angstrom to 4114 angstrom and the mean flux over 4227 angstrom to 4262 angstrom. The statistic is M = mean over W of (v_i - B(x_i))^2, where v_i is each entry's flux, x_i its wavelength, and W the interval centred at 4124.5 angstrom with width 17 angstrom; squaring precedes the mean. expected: 21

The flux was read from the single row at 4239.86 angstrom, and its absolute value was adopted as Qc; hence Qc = 19.8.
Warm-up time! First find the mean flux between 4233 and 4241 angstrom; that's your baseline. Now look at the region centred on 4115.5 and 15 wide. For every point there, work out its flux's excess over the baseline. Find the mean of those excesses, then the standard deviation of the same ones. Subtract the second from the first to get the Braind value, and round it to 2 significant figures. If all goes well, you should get 3.3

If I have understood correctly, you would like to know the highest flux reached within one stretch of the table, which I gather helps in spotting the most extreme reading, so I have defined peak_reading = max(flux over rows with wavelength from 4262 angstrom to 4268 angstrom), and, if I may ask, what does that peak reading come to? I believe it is 19.48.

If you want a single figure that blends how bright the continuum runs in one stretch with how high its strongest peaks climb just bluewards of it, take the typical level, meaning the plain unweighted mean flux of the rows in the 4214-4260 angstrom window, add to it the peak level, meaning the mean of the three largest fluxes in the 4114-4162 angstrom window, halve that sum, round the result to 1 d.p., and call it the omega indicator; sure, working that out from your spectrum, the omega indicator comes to 21.4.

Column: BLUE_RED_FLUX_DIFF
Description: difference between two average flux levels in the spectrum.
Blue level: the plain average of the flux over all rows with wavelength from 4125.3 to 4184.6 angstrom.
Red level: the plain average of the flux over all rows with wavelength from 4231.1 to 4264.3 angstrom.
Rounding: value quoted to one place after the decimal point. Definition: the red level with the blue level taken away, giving -1.5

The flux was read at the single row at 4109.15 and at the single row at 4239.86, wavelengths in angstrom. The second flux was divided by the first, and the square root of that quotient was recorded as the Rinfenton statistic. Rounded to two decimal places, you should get 0.90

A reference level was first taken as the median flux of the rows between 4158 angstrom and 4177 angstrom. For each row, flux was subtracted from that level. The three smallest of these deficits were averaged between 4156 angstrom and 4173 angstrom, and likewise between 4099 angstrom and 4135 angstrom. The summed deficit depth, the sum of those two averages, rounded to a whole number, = -8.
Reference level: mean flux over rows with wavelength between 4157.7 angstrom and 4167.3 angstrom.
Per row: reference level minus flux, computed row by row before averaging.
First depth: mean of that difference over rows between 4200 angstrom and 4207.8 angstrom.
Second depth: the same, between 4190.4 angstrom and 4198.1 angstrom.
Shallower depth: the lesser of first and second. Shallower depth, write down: 1.6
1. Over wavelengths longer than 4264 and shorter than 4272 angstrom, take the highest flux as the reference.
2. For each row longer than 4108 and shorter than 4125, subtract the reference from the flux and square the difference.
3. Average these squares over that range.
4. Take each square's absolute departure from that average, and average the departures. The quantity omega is 8.0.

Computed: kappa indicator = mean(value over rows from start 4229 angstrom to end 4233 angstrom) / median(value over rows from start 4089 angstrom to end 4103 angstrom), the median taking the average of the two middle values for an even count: 0.61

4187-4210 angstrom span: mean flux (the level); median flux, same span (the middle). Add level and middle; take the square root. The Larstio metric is 5.94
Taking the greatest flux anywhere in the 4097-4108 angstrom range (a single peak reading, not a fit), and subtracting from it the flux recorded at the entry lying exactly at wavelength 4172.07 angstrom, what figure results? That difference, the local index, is 8.9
